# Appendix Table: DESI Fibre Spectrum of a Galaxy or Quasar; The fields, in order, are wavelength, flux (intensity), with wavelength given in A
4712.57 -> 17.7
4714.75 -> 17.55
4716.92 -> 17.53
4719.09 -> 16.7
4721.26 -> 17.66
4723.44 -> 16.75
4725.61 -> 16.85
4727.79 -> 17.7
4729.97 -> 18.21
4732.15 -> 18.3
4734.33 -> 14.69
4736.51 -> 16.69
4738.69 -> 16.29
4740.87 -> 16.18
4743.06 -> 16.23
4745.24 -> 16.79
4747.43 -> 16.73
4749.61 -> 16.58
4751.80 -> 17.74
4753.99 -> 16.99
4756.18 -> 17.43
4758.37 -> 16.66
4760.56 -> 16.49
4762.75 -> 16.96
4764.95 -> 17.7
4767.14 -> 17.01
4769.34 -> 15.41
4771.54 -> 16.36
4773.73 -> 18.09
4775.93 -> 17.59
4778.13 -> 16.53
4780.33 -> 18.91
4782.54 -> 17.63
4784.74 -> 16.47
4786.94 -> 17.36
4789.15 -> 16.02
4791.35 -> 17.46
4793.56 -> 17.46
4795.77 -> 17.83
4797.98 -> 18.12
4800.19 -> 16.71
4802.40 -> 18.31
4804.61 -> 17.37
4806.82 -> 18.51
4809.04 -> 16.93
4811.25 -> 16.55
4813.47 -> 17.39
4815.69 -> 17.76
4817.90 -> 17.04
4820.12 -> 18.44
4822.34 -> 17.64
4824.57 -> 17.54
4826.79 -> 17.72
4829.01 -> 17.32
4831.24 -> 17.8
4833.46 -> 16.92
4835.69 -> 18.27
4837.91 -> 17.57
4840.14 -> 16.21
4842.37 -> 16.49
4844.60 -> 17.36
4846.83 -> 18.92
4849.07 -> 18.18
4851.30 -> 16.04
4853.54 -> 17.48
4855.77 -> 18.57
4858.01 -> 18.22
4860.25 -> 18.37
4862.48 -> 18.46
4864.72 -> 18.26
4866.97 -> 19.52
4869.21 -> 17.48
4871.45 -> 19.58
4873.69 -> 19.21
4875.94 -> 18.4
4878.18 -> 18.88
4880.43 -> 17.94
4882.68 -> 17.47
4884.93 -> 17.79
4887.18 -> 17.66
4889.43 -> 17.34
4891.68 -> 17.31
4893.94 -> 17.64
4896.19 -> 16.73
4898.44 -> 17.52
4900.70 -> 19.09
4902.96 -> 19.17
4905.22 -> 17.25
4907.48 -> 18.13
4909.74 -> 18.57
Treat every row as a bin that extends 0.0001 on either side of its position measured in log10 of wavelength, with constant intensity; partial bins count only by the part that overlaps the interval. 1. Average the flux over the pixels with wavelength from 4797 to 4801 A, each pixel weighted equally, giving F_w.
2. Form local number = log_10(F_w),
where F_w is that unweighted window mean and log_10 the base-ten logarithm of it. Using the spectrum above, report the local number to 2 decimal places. 1.24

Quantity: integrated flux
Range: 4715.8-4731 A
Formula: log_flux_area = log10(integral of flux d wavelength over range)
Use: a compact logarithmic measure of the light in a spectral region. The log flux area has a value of 2.4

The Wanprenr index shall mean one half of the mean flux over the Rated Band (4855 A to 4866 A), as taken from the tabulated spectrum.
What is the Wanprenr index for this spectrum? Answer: 9.19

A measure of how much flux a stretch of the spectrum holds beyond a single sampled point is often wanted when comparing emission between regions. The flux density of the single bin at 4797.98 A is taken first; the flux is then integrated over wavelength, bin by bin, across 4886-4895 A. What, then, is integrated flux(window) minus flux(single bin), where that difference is 139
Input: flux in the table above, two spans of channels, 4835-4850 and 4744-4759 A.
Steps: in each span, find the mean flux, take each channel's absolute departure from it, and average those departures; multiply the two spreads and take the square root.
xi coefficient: 0.509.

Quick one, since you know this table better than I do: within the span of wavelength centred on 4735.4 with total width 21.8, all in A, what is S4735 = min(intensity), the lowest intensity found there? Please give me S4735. 14.69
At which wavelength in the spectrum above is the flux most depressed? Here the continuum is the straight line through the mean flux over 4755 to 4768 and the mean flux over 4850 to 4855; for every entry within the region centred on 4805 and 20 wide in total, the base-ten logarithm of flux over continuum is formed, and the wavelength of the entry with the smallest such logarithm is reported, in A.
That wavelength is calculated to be 4811.25 A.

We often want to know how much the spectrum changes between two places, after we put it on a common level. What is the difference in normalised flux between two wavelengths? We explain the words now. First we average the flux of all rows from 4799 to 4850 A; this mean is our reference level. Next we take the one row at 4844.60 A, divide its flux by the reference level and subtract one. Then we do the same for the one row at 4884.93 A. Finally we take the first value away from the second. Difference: 0.025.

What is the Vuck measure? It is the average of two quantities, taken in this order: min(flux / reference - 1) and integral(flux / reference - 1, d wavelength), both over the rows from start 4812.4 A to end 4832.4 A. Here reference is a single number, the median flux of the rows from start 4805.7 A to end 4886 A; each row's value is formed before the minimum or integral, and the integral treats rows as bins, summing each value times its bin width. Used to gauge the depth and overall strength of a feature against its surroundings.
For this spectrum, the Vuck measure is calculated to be -0.10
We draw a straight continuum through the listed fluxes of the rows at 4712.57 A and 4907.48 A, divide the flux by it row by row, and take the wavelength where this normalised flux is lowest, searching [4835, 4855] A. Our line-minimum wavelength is 4851.30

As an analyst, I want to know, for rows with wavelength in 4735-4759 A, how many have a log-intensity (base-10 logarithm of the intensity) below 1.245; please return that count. 10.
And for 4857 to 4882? 1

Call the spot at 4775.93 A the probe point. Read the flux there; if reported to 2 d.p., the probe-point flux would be 17.59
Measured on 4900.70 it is 19.09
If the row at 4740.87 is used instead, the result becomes 16.18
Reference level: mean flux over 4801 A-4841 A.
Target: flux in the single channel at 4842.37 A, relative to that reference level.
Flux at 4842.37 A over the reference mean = 0.94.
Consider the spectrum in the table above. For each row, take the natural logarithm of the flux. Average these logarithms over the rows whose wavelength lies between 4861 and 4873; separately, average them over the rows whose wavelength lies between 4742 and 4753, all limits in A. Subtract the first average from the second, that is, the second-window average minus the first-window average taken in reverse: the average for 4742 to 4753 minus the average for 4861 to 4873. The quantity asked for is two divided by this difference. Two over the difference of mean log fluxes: -19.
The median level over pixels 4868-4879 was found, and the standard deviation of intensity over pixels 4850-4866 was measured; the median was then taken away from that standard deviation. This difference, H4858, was -18.0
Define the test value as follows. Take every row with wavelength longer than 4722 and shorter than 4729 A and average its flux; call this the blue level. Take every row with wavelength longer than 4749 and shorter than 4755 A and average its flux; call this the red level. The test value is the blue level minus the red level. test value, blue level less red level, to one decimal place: 0.0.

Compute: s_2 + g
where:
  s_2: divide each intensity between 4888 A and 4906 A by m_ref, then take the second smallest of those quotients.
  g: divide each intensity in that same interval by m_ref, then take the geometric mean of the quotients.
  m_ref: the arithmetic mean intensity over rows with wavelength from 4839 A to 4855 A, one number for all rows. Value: 2.03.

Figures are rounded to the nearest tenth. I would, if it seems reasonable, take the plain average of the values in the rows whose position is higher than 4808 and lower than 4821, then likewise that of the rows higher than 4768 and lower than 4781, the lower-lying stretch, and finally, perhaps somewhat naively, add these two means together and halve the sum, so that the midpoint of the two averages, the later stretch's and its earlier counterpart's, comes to 17.2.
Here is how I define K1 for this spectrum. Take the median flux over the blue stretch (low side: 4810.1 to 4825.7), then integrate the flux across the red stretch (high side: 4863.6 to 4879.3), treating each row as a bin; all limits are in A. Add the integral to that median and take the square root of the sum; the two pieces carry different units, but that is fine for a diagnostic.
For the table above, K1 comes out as 17.7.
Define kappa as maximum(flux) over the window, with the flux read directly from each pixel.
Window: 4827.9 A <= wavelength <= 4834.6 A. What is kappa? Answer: 17.8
